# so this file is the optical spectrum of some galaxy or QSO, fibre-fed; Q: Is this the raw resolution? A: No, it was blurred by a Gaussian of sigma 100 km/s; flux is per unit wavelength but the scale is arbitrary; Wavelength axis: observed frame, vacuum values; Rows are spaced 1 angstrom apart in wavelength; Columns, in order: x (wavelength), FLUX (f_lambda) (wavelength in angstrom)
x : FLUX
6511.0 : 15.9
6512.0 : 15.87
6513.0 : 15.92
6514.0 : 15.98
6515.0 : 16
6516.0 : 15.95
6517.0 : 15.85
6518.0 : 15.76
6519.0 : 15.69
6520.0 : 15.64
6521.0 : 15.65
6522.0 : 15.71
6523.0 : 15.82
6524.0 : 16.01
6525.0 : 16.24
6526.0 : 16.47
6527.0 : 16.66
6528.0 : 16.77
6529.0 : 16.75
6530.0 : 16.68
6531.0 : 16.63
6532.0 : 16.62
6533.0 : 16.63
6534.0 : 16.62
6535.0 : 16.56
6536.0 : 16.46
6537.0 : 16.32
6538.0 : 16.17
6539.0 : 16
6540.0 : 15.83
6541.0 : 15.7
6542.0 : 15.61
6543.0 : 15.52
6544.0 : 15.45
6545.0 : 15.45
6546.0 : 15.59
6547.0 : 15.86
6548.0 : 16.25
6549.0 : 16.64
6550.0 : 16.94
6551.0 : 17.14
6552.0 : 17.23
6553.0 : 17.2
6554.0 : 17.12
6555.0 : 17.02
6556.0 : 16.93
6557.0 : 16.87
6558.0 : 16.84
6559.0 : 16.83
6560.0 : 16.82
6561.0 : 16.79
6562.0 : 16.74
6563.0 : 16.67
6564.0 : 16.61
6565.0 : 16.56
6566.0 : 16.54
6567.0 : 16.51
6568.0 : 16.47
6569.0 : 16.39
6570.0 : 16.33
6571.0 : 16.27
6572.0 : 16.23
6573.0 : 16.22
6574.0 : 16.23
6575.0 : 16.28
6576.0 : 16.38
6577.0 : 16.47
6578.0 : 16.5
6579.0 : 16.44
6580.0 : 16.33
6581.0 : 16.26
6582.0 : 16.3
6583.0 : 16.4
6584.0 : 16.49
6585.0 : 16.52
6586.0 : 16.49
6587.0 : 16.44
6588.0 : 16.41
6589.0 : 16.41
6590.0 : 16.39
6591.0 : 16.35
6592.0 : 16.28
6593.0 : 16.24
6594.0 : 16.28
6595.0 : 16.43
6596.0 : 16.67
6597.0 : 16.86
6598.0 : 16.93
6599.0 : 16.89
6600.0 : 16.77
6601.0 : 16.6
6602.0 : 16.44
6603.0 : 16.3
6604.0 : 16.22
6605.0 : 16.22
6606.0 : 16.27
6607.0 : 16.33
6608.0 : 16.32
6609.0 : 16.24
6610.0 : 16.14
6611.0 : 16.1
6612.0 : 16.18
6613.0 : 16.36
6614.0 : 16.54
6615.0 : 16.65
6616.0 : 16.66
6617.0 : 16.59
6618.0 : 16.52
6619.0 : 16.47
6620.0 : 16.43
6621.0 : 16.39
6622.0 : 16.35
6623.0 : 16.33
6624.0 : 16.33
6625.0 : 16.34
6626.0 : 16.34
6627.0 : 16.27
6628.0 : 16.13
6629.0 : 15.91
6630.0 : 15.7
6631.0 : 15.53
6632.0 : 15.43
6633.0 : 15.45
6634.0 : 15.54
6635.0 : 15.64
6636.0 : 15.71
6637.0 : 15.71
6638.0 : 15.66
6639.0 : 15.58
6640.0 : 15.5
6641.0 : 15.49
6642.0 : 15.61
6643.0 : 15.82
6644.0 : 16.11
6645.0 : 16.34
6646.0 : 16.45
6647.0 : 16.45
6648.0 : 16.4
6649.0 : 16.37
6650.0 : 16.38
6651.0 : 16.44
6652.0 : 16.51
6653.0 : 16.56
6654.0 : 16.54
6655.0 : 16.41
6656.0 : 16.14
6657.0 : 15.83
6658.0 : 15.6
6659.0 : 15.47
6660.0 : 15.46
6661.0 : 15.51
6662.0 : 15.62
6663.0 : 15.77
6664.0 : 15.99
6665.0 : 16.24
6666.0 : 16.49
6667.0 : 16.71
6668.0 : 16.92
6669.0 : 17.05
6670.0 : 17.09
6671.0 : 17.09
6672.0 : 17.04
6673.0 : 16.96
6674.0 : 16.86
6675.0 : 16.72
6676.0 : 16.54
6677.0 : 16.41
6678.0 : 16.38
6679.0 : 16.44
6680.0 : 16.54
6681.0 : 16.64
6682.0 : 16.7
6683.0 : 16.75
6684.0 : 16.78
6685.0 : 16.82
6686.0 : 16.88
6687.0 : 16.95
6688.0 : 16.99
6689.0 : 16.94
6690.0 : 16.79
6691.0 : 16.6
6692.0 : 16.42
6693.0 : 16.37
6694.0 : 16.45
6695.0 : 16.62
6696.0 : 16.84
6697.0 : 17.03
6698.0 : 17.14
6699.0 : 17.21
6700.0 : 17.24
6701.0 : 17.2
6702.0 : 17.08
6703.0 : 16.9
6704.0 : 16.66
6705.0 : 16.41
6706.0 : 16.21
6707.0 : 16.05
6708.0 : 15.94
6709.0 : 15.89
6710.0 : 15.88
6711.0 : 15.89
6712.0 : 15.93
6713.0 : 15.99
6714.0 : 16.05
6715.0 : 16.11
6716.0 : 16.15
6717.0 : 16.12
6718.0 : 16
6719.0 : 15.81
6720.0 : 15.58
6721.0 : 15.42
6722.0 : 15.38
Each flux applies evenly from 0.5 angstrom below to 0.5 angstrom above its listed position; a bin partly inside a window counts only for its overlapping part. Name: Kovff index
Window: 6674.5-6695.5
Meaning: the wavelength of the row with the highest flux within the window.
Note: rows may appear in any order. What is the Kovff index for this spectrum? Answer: 6688.0 angstrom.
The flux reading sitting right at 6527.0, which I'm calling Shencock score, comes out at 16.66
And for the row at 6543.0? 15.52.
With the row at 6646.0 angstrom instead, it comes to 16.45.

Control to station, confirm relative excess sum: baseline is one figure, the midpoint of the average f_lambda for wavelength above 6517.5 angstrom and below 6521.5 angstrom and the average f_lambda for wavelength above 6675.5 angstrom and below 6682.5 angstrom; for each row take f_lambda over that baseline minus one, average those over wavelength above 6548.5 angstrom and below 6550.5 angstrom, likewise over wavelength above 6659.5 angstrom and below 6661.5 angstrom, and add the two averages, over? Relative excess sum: 0.004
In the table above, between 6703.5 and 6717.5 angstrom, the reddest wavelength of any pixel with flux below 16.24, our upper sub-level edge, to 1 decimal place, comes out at 6717.0 angstrom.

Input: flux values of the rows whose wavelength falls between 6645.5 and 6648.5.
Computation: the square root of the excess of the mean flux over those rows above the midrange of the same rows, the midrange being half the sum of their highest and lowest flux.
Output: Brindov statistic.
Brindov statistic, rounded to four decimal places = 0.0913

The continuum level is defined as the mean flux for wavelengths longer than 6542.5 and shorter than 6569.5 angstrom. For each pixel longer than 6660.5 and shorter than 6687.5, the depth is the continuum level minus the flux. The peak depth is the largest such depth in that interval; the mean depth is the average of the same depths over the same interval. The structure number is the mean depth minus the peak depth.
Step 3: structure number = -1.08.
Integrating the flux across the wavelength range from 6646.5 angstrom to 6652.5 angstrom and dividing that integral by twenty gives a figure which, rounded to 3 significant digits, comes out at 4.93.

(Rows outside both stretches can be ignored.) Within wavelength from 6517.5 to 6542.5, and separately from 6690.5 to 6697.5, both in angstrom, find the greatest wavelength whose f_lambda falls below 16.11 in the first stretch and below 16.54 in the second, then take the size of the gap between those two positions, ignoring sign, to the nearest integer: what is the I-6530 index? 152 angstrom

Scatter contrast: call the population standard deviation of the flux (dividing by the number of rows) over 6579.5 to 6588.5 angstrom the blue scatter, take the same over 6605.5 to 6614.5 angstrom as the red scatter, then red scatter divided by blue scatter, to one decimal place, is 1.5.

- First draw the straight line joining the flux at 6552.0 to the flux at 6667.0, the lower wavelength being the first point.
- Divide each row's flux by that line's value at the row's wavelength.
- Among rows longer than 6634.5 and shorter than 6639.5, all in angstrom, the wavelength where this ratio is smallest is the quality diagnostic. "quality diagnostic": 6639.0 angstrom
